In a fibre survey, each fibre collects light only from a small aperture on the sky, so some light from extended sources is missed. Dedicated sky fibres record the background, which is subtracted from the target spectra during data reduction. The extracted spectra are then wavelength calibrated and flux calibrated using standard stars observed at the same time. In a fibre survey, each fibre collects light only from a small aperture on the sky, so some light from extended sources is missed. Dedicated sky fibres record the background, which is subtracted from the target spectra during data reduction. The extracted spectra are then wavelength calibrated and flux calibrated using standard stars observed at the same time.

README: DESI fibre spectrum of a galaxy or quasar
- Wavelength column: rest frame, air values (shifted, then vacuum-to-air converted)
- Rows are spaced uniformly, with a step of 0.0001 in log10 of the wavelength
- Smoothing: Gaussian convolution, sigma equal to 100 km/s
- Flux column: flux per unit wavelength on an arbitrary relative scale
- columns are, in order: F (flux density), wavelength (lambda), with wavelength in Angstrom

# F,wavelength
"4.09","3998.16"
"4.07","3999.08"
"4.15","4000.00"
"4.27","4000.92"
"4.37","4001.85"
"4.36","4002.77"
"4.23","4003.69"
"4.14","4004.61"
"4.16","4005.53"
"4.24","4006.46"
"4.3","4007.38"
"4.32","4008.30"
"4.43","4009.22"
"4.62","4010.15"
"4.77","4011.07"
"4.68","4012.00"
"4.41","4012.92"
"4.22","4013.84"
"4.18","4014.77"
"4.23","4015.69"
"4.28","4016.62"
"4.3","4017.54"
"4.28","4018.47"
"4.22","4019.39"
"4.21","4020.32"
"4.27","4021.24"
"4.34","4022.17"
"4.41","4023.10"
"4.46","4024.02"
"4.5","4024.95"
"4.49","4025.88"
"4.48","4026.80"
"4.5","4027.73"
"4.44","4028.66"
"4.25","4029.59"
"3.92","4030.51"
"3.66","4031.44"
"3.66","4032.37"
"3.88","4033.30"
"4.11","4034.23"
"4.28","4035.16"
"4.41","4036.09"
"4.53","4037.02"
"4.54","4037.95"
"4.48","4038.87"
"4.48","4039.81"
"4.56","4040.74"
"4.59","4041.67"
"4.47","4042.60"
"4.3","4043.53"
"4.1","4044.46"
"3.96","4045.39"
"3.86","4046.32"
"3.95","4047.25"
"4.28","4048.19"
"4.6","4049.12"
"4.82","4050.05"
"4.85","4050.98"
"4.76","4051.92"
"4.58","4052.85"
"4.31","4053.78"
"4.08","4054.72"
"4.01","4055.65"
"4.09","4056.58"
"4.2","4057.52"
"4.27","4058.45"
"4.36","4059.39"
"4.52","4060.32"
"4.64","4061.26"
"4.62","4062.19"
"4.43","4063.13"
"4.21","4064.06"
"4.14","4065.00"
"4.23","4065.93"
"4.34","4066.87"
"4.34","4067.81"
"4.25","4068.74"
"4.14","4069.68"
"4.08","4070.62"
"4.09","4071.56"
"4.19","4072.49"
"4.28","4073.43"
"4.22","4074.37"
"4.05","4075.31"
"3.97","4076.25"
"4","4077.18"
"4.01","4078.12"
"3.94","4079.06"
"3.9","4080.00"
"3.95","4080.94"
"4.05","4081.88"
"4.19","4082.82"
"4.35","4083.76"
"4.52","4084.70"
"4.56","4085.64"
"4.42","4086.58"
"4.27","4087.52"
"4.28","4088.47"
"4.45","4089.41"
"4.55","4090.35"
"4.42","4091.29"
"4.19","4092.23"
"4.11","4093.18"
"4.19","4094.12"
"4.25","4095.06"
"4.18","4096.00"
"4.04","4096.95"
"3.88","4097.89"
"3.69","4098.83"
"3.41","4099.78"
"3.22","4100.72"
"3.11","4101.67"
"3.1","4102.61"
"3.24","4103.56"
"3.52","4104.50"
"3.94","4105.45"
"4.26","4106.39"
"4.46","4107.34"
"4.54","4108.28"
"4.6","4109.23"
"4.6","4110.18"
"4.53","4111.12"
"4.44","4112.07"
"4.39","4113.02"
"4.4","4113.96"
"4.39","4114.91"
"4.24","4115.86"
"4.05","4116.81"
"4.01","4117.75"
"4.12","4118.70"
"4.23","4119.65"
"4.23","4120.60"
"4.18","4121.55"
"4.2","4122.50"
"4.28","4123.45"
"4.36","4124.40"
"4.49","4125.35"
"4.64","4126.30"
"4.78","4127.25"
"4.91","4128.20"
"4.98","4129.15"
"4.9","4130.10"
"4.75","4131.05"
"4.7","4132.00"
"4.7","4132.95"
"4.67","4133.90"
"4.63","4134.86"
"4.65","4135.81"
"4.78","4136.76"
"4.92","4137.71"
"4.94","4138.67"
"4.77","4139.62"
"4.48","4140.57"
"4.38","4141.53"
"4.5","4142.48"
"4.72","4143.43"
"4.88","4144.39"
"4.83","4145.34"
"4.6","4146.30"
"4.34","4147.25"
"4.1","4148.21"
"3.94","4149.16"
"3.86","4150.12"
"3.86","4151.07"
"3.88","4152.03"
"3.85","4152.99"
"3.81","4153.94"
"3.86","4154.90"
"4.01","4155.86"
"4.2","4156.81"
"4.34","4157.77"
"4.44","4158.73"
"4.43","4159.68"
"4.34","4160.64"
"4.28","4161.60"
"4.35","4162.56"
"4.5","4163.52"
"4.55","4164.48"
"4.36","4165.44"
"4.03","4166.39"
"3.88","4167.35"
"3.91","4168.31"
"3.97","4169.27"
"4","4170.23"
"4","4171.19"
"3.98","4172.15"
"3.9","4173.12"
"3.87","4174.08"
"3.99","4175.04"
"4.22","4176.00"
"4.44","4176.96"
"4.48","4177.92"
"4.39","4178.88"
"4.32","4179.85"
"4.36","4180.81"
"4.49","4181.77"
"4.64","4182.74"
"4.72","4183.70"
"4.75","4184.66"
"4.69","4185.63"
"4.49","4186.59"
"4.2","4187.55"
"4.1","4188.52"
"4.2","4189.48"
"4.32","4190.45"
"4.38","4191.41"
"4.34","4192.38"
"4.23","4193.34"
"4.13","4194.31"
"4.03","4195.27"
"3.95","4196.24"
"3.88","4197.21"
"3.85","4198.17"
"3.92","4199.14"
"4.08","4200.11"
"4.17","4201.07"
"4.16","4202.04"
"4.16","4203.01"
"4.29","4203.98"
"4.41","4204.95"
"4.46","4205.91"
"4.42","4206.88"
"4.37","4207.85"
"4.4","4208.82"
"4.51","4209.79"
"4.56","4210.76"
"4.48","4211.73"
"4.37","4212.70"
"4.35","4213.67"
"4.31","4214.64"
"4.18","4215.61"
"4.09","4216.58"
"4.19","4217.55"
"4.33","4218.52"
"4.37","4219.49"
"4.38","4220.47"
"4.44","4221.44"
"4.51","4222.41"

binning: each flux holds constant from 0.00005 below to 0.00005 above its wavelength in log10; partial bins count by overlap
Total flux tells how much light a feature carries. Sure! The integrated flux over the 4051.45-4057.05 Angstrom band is 24.1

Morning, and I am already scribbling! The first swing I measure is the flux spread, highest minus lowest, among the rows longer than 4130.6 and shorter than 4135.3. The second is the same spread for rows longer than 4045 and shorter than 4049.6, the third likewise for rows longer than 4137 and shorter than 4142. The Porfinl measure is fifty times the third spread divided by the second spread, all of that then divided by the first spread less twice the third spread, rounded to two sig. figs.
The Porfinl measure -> -38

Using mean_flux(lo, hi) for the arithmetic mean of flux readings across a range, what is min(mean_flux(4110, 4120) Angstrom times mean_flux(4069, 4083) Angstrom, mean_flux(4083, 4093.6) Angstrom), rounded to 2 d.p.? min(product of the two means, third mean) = 4.37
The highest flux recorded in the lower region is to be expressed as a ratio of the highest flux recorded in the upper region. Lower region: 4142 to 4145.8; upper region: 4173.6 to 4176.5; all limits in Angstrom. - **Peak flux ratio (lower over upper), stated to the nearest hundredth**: 1.16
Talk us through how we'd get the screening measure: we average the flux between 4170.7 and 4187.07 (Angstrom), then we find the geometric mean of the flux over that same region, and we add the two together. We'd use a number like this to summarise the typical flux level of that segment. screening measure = 8.66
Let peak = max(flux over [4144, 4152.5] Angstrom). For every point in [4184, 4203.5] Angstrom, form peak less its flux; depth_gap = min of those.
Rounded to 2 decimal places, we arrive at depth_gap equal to 0.13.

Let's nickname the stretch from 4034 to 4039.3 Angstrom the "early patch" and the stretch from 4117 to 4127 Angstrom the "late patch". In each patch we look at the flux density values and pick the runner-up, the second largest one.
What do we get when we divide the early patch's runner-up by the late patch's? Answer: 1.01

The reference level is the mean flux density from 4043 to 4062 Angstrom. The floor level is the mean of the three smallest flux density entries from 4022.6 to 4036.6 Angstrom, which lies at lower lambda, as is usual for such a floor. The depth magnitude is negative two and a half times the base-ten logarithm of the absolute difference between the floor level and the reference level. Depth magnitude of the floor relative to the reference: 0.6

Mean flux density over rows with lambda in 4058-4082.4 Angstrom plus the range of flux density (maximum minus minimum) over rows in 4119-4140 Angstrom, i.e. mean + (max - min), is 5.00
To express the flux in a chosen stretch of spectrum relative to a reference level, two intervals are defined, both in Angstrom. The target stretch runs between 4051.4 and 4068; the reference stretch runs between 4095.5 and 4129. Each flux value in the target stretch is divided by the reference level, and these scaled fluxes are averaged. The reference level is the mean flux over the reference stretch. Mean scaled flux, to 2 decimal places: 1.05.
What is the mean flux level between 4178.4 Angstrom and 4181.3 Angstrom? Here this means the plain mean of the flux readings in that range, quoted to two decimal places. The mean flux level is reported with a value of 4.36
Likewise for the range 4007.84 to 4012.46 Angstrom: 4.56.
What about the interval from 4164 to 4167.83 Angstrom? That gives 4.21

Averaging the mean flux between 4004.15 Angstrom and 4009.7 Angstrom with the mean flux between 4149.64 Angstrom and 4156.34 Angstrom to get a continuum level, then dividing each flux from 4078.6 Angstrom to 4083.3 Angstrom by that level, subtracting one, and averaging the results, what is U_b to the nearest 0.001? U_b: -0.016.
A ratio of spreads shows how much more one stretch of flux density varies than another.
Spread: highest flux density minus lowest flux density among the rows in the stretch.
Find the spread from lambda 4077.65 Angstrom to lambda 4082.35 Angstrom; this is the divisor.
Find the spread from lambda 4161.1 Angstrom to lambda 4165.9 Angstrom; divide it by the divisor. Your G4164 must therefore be 1.80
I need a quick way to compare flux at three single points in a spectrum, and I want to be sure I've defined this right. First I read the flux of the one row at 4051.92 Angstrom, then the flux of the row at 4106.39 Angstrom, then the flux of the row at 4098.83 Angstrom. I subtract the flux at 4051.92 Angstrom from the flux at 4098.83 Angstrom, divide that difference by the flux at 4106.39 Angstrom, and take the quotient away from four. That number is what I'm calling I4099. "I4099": 4.3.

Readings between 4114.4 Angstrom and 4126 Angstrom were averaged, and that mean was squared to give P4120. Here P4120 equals 17.9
